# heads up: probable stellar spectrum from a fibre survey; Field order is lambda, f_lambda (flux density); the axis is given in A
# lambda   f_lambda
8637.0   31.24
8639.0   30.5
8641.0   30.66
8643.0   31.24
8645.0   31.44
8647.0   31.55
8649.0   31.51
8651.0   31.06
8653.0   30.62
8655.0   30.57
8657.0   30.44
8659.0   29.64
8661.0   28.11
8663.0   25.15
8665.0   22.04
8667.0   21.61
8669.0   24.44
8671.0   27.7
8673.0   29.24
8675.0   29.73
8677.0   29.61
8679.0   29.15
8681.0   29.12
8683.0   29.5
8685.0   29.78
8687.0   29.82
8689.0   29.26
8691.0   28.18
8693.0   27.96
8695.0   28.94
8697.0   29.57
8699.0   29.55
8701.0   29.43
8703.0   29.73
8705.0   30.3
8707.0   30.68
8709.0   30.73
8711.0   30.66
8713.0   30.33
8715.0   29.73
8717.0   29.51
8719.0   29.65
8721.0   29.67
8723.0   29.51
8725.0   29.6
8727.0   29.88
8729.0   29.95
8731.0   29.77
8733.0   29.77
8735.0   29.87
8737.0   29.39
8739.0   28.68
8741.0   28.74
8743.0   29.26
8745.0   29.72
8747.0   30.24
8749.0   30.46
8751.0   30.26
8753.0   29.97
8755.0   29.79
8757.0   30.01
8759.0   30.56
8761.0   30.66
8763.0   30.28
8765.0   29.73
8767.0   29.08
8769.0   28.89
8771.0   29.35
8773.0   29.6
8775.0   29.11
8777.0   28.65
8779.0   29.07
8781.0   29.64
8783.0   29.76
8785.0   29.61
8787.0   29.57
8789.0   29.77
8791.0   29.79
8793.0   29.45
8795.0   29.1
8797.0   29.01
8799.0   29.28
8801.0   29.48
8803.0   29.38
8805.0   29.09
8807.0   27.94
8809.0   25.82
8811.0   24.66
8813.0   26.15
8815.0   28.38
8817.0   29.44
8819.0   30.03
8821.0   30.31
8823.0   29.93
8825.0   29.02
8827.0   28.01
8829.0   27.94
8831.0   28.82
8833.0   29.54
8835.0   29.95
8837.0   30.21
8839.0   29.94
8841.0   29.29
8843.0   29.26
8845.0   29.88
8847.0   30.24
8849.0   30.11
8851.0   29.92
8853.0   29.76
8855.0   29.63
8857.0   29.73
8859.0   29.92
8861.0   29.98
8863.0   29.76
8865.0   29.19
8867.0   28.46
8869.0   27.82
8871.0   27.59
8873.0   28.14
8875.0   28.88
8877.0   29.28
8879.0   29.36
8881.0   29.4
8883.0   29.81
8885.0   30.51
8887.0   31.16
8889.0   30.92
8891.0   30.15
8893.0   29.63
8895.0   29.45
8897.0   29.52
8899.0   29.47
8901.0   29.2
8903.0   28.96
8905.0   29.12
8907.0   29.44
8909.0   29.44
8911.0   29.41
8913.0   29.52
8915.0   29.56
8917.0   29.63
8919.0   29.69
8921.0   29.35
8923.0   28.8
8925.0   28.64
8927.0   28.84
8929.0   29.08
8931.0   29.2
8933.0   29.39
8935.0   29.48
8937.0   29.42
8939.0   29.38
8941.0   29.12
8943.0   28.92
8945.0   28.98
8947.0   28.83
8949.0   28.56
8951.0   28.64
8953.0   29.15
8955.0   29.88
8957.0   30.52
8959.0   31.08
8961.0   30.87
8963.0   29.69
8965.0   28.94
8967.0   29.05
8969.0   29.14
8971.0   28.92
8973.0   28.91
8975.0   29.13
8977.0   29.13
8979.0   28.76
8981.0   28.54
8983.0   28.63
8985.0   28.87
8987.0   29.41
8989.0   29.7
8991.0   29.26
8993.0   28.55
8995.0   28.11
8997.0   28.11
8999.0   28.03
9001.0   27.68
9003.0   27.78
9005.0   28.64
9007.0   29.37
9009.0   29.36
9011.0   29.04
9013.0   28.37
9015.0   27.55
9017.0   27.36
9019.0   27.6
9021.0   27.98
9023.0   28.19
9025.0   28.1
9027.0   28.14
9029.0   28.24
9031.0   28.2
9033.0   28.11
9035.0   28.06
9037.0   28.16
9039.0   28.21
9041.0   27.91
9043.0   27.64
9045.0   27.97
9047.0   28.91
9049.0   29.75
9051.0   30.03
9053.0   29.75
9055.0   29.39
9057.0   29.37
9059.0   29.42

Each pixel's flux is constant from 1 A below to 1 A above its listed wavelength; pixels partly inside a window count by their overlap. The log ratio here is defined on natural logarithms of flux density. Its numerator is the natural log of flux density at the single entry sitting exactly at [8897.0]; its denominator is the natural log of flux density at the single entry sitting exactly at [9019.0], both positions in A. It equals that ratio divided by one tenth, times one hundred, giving 1020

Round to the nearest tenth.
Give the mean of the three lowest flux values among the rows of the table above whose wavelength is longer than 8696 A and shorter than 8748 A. 28.9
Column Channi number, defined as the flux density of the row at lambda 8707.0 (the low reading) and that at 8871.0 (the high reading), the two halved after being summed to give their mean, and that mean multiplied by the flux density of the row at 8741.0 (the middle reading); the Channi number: 837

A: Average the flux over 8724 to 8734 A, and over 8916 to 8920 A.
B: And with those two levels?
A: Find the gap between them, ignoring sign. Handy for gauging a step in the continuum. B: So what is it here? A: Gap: 0.13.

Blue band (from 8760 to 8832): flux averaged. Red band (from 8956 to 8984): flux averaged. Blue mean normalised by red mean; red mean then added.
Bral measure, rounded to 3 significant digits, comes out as 30.4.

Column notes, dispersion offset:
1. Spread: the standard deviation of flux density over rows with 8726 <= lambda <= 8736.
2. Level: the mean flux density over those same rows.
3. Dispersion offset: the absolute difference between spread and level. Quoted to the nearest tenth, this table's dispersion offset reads 29.8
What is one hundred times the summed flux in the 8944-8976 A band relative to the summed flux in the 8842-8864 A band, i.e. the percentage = 143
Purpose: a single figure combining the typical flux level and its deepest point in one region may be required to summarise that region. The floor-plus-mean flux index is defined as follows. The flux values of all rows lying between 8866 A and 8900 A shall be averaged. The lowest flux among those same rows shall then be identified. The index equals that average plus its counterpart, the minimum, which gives 57.0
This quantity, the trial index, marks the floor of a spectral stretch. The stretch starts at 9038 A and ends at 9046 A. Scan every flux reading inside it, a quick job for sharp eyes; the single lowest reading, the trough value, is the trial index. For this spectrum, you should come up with 27.64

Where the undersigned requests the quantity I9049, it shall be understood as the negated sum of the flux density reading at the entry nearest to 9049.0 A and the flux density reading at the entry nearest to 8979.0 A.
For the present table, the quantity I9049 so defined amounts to -58.5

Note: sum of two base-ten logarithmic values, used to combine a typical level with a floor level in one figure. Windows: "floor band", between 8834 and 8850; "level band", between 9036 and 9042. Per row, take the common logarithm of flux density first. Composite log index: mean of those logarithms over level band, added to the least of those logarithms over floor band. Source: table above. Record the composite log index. 2.915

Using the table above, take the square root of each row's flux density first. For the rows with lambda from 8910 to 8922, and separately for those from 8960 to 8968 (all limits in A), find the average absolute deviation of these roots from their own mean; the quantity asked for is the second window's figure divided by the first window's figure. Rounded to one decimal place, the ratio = 6.4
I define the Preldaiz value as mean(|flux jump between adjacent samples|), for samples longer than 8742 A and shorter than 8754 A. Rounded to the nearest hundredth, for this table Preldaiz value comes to 0.34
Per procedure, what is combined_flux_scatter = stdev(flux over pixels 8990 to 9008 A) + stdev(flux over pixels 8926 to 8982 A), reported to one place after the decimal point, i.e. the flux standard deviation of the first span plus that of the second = 1.2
